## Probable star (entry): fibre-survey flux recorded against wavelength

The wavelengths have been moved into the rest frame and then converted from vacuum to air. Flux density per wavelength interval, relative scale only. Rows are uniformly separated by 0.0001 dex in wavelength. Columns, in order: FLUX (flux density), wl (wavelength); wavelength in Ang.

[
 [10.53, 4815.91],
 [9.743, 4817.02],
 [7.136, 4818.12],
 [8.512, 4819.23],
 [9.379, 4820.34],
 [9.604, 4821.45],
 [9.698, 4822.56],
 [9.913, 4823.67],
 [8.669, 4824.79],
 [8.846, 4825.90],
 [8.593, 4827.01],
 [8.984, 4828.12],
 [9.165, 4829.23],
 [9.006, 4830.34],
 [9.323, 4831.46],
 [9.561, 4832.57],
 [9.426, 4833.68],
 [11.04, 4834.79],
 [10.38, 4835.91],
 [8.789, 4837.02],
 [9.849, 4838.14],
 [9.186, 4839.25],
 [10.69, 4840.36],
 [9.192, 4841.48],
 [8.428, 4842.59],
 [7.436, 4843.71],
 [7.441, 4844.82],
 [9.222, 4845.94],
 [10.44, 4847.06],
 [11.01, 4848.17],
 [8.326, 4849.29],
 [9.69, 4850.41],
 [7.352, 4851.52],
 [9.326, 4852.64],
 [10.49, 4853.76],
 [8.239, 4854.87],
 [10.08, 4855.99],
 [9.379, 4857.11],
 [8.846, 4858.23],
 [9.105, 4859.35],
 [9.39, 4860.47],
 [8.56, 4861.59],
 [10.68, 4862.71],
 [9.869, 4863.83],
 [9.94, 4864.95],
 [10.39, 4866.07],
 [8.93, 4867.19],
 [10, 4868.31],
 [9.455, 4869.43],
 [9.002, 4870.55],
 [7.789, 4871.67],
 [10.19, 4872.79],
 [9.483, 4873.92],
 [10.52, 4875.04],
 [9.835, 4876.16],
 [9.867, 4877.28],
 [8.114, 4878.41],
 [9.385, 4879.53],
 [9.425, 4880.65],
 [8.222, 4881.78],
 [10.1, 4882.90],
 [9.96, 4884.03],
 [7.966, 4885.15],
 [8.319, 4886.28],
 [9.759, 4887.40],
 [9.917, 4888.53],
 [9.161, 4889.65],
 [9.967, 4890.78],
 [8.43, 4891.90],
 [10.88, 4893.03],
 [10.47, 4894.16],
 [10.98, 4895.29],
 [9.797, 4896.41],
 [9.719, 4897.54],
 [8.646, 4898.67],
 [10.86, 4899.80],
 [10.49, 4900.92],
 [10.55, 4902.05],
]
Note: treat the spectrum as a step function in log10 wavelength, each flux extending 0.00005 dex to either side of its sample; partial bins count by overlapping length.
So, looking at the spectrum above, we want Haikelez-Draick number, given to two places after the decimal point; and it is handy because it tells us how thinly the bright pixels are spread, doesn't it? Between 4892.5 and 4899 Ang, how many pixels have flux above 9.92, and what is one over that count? 0.33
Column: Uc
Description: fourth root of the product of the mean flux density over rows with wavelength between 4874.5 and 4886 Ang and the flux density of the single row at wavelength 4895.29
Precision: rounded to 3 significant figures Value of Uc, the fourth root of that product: 3.18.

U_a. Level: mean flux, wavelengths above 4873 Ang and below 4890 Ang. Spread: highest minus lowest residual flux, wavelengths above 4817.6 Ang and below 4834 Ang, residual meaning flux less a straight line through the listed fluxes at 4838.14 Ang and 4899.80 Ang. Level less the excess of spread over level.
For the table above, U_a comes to 16.0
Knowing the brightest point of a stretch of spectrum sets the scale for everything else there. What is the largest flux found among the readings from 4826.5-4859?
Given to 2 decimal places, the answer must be 11.04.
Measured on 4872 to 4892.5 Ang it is 10.52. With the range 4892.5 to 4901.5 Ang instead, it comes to 10.98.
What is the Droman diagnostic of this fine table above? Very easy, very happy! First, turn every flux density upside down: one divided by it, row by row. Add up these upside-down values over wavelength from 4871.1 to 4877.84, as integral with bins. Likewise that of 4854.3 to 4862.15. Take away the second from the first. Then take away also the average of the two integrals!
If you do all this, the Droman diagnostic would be -0.9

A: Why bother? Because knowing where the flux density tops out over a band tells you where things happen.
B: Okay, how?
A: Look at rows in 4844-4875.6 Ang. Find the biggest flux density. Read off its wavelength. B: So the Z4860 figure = 4848.17 Ang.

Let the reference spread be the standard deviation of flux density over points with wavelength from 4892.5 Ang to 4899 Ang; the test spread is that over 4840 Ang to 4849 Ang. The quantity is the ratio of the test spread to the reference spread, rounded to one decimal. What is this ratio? 1.6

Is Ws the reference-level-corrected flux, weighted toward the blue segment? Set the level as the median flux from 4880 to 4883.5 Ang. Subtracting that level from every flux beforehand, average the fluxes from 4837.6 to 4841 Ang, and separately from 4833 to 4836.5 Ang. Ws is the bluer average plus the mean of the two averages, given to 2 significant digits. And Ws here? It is 1.5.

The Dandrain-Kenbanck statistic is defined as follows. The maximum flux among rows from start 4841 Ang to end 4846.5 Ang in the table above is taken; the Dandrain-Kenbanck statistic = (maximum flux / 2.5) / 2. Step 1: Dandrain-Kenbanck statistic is 1.84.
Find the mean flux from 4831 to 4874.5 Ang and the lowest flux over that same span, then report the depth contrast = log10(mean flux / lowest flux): 0.11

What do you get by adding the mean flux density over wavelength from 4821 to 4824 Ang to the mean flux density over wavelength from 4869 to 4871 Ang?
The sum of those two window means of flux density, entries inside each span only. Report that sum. 19.0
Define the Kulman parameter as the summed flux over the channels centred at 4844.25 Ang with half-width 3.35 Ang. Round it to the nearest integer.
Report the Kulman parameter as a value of 52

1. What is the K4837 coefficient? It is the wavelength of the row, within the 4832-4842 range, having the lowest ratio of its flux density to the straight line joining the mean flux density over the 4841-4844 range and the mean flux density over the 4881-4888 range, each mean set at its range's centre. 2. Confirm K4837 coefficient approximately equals 4837.02 Ang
